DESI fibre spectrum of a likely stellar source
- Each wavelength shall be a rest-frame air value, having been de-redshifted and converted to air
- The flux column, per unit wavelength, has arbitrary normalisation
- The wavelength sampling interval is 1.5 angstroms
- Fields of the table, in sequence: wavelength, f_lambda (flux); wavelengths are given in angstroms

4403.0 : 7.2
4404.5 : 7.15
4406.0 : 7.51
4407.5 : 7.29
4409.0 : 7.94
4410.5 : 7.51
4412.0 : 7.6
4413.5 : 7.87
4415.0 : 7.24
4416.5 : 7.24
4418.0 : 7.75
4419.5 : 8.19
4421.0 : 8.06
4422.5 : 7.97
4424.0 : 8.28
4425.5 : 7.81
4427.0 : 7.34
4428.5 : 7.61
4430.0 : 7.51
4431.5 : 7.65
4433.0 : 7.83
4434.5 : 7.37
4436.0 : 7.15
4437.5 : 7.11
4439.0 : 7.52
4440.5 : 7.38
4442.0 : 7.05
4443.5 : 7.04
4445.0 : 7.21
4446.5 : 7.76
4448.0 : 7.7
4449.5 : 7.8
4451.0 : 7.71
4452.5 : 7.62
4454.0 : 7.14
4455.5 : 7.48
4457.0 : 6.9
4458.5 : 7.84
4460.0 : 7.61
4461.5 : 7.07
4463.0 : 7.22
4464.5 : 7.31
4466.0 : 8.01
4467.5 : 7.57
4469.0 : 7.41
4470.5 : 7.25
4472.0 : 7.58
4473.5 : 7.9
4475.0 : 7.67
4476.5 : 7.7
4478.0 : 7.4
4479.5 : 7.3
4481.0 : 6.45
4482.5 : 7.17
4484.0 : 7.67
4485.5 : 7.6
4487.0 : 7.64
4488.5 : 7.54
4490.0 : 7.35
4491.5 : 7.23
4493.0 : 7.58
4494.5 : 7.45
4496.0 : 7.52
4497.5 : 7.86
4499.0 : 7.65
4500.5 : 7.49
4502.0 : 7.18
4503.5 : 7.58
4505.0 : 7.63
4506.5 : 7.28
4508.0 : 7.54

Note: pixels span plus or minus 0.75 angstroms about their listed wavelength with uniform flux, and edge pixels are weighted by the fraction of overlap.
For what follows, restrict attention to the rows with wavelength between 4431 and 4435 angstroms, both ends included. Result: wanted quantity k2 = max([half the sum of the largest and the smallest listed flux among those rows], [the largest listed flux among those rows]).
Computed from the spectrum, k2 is 7.83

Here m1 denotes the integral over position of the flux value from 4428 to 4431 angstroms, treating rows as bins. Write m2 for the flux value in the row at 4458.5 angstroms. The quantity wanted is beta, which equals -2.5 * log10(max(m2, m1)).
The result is -3.39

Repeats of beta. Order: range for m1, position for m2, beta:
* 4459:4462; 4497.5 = -3.37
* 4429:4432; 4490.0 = -3.39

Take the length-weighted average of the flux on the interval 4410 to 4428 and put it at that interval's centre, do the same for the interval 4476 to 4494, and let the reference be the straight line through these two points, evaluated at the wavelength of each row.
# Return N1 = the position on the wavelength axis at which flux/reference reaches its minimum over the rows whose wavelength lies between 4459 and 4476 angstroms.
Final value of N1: 4461.5 angstroms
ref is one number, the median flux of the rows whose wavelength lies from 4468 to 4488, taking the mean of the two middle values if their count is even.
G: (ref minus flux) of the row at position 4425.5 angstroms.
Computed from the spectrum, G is -0.23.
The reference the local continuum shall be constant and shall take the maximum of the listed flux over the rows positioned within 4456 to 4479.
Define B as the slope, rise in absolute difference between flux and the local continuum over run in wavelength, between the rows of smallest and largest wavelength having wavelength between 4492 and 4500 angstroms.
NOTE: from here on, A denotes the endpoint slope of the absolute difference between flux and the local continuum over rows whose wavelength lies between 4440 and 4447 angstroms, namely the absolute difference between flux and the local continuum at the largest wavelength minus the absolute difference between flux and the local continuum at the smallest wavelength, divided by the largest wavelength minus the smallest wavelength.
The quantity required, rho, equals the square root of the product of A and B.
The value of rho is 0.027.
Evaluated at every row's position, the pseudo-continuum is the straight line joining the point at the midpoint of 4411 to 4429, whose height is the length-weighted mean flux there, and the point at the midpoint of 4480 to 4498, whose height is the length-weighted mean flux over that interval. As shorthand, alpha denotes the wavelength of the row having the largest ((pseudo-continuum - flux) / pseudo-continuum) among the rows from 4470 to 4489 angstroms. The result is 4481.0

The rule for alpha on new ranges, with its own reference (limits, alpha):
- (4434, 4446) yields 4443.5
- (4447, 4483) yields 4481.0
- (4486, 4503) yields 4502.0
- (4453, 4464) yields 4457.0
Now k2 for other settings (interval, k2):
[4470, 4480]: 7.90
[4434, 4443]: 7.52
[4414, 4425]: 8.28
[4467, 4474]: 7.90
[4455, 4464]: 7.84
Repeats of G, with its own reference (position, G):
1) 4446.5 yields -0.18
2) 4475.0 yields -0.09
